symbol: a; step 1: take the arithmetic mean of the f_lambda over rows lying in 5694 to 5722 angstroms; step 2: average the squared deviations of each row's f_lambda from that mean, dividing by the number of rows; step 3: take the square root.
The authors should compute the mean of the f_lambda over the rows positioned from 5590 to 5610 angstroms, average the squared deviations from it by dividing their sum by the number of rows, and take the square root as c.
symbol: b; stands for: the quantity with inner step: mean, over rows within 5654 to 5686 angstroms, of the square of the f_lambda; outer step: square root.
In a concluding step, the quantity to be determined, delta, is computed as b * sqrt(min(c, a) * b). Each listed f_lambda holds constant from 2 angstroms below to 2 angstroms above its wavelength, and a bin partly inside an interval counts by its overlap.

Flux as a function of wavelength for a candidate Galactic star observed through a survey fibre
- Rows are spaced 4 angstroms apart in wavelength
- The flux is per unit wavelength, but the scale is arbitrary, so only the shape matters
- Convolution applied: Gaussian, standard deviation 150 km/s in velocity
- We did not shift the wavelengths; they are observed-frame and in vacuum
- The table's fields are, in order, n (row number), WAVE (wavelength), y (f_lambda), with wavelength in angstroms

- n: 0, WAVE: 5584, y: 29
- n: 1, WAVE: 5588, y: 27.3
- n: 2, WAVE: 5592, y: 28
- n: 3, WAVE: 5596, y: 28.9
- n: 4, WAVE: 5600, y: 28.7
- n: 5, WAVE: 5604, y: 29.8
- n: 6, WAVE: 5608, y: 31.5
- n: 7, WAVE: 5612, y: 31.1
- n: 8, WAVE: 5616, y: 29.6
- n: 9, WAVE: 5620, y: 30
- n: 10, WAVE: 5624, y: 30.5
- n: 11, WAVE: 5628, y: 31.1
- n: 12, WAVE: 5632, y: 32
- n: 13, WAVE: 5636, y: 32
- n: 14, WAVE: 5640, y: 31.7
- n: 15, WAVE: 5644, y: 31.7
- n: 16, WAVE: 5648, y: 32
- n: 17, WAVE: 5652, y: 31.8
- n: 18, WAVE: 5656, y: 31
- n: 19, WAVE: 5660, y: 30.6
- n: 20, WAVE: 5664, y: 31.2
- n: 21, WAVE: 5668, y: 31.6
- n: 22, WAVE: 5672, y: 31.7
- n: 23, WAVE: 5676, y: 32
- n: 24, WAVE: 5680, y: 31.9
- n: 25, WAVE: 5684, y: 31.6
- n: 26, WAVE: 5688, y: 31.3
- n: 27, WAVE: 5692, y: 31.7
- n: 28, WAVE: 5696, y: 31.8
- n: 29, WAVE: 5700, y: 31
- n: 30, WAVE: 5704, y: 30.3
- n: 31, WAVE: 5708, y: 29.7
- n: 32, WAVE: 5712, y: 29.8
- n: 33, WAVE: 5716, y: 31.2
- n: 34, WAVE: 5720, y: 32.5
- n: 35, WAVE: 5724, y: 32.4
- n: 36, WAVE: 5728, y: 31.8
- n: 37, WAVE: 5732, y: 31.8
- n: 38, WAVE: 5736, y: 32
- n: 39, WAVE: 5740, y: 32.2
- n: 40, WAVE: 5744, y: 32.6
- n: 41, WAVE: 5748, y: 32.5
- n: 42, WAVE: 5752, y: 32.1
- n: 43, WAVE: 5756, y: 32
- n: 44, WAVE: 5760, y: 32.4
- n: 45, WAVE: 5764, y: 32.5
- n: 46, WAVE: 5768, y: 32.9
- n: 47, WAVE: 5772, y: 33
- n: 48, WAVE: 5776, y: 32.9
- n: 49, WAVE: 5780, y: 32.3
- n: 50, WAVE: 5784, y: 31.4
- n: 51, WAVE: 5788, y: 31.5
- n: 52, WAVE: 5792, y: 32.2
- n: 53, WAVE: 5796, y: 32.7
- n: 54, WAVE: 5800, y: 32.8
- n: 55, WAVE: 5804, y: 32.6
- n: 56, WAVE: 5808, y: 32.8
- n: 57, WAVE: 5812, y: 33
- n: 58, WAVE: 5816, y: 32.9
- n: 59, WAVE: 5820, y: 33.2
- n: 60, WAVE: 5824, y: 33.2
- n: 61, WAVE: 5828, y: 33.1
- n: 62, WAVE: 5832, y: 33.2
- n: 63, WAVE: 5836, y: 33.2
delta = 173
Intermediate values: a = 0.96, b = 31.5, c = 1.2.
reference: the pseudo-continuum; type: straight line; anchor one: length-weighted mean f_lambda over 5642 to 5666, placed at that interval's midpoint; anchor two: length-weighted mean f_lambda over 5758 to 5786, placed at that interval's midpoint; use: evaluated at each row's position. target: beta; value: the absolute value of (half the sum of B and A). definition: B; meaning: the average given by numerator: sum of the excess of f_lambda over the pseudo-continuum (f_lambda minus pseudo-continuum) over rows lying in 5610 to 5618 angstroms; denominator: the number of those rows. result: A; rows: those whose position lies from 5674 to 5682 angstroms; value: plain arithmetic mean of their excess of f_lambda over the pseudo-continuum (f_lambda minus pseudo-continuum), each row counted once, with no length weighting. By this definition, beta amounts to 0.16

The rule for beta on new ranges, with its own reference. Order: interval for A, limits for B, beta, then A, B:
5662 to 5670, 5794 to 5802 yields 0.04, -0.10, 0.0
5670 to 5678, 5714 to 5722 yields 0.07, 0.28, -0.1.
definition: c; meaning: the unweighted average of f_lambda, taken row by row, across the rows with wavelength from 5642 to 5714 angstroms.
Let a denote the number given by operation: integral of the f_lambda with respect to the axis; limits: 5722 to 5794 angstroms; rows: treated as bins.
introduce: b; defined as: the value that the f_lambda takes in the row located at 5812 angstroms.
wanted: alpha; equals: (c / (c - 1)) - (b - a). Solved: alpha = 2290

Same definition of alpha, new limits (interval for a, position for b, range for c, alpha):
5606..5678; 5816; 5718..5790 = 2221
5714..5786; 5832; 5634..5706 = 2290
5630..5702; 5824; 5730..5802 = 2242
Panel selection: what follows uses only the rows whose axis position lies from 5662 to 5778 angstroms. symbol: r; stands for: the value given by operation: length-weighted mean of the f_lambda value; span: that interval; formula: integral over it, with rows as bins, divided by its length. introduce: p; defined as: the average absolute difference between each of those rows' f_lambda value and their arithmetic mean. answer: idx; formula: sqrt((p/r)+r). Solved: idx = 5.64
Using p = 0.61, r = 31.8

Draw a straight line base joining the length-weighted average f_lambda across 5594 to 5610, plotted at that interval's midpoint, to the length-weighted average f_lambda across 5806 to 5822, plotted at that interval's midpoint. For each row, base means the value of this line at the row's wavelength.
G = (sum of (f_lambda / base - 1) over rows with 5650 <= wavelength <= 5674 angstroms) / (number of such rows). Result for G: 0.022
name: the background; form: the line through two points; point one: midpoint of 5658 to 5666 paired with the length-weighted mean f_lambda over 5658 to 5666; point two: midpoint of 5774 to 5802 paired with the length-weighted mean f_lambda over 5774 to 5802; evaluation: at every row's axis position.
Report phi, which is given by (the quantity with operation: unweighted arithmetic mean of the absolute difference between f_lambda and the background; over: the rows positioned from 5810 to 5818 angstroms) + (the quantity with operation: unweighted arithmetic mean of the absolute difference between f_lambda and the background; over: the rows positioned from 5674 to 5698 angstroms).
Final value 1.0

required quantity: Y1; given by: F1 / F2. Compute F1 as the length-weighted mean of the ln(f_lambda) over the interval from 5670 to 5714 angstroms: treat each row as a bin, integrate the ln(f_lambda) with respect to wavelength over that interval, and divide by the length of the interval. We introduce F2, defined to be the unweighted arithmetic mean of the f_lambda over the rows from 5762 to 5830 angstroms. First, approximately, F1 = 3.44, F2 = 32.6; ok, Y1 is 0.105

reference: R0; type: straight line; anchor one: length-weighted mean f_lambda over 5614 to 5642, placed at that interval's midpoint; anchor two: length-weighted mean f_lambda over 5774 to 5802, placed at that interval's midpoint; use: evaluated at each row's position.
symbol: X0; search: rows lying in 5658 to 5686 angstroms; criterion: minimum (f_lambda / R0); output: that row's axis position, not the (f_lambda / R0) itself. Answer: 5660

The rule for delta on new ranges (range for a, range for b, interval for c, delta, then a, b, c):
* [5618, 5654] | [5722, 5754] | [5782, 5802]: 140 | 0.69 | 32.2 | 0.6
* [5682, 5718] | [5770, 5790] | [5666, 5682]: 73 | 0.76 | 32.2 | 0.2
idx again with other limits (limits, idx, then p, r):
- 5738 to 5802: 5.69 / 0.37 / 32.4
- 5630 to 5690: 5.62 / 0.31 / 31.6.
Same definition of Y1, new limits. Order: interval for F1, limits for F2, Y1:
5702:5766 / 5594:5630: 0.115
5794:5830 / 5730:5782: 0.108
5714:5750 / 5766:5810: 0.107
